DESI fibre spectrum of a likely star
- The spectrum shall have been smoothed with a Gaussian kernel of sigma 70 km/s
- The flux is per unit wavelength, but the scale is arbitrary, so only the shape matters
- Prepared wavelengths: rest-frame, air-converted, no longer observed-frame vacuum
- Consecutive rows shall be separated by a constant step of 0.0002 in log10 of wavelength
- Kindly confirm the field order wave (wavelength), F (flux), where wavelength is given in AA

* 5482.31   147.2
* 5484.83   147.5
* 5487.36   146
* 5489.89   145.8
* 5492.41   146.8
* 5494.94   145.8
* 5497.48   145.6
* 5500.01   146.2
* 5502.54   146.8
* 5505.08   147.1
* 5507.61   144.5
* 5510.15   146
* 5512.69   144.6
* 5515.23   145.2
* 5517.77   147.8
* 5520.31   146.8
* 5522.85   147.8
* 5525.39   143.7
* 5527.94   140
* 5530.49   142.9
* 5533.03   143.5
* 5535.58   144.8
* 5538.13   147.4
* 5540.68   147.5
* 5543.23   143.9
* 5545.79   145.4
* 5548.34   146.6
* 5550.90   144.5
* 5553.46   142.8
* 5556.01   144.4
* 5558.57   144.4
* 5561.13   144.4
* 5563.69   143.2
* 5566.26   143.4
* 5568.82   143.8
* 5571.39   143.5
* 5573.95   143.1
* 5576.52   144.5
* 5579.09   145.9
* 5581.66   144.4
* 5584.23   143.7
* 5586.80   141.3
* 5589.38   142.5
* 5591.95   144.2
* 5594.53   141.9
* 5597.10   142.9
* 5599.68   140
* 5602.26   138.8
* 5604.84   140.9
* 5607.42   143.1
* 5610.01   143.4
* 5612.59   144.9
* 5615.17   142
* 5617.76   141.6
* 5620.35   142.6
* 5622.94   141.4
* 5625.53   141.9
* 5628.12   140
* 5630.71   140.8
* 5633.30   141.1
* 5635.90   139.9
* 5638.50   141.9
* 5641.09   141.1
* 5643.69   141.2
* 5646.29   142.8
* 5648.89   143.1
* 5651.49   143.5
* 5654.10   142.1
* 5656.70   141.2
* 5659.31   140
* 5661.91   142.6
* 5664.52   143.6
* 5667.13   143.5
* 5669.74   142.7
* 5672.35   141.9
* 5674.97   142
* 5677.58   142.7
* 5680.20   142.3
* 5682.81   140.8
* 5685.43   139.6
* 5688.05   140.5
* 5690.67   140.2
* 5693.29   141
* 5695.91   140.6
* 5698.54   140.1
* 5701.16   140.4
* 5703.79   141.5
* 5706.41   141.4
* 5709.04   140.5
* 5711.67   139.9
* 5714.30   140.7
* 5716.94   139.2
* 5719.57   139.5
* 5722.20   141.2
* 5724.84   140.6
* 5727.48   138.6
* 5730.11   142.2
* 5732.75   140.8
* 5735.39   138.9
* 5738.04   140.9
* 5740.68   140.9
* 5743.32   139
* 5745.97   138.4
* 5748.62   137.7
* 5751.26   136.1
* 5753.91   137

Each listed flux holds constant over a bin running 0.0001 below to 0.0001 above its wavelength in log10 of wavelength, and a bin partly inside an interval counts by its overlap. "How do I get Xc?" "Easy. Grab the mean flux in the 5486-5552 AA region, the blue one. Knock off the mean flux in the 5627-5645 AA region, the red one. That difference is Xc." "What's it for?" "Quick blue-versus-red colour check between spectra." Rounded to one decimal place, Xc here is 4.6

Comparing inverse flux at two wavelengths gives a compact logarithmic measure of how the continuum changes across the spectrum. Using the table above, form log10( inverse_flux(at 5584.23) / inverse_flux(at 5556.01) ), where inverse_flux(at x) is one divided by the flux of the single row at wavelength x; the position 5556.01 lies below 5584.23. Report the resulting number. 0.002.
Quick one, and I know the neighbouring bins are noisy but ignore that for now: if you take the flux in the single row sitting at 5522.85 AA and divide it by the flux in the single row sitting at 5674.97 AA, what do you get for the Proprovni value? 1.04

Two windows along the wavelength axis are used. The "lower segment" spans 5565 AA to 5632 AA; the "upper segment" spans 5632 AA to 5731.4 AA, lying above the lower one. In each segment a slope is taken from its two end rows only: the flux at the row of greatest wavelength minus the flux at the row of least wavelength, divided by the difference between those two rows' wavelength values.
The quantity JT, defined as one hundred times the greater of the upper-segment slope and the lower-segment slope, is 1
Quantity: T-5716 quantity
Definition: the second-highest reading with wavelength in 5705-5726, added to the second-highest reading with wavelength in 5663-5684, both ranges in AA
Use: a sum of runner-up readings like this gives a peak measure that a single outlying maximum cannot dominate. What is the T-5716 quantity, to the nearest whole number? 285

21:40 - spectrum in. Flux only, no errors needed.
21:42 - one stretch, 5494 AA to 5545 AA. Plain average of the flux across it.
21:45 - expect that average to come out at 145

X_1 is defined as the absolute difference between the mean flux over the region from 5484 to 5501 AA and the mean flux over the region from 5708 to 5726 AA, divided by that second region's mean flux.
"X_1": 0.043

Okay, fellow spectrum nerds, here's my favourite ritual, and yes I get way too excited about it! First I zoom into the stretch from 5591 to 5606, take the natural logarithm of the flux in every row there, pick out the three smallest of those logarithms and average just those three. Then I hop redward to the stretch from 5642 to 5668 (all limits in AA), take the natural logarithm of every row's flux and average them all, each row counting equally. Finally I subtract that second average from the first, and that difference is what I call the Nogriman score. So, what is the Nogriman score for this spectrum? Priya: -0.017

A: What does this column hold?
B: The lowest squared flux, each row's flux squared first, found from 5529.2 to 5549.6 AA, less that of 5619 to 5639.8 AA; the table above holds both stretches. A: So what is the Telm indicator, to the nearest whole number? 848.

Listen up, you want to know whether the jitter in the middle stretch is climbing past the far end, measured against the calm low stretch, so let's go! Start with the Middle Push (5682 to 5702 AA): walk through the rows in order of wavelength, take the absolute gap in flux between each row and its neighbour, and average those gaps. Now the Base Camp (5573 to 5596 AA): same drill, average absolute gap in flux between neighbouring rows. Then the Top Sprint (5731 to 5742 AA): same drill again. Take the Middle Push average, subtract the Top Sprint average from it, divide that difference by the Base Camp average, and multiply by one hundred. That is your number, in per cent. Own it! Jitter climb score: -43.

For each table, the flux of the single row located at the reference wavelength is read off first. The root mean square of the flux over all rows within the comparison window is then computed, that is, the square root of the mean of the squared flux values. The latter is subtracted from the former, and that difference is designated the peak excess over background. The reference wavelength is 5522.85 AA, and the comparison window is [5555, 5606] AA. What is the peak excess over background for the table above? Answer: 4.7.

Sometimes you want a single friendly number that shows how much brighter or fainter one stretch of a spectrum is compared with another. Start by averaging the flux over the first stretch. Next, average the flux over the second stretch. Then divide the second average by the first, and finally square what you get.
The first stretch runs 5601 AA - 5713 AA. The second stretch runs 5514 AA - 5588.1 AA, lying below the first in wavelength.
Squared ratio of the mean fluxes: 1.042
